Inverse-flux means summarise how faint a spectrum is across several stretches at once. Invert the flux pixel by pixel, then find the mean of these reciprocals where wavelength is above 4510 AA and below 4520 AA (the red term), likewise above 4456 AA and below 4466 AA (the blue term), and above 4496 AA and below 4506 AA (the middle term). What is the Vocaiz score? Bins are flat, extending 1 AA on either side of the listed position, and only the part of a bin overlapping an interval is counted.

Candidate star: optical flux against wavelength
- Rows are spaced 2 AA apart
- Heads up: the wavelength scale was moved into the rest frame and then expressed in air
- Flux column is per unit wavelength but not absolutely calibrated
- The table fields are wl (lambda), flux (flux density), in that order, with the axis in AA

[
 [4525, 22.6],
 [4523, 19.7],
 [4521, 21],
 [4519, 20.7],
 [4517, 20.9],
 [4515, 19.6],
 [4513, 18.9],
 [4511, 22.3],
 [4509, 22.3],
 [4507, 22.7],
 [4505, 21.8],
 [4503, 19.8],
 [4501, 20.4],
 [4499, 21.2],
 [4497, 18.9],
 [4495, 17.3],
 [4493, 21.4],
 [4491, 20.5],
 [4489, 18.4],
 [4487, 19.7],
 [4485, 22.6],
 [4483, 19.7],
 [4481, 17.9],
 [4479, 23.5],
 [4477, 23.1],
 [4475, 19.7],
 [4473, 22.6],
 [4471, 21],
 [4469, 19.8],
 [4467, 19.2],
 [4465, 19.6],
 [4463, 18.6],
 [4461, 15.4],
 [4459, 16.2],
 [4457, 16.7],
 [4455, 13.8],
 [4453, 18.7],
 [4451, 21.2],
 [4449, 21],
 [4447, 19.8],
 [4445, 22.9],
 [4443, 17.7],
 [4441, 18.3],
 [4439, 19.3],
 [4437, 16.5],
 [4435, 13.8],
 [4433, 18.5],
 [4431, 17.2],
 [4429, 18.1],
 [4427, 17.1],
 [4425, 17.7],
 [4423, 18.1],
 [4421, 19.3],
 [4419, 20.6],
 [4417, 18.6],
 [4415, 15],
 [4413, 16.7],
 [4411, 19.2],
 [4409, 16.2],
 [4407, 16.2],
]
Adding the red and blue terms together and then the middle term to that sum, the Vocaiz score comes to 0.156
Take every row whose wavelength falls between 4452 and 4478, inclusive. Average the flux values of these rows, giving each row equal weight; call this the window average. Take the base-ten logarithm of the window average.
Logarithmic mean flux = 1.27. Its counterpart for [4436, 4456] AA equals 1.28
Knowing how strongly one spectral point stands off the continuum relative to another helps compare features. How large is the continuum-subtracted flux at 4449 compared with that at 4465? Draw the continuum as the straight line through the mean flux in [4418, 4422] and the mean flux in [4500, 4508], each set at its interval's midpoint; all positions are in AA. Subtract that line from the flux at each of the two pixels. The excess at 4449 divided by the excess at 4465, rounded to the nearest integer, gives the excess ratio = -1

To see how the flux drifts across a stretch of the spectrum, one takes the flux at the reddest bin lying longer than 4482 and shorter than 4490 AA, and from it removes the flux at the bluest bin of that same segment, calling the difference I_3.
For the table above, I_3 -1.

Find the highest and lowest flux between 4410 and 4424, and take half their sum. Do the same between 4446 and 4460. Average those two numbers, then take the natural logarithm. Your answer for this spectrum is 2.871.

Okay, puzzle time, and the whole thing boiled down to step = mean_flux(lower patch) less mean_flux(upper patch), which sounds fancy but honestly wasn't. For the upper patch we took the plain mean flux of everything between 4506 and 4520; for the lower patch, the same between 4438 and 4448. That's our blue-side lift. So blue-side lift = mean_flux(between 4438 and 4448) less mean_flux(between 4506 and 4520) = -1.5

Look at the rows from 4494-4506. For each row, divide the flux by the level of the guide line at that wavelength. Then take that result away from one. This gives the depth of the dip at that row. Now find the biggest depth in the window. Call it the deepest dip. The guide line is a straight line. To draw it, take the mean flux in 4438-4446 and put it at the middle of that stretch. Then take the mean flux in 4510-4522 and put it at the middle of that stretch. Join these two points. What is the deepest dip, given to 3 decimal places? 0.147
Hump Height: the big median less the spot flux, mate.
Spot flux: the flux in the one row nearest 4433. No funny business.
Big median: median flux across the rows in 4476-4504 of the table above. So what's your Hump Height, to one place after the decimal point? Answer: 1.6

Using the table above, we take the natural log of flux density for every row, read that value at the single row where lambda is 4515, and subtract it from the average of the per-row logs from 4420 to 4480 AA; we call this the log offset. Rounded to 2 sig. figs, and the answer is -0.050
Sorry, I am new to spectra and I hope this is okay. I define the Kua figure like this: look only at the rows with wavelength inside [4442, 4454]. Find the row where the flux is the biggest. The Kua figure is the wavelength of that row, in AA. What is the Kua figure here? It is 4445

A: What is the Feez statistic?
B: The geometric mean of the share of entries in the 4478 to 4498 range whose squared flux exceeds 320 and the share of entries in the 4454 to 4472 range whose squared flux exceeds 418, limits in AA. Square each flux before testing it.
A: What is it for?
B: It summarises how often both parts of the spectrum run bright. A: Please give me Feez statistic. 0.32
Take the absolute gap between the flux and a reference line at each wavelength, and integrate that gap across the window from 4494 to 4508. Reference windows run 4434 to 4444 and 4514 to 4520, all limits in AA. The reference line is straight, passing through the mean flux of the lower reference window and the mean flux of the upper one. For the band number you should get 19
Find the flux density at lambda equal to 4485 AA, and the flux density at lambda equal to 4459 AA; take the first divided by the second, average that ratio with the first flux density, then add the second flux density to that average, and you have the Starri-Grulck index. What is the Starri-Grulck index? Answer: 28.2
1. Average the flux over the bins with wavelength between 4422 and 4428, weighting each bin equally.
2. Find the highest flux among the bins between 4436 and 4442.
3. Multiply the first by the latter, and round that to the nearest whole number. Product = 340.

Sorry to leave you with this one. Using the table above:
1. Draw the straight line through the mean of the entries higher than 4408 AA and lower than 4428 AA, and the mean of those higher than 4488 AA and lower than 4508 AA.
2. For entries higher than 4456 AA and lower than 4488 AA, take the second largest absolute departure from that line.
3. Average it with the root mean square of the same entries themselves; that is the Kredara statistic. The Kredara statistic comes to 11.8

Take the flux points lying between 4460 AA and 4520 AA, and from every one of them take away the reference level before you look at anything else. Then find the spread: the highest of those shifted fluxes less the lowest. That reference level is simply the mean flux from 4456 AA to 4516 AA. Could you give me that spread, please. 8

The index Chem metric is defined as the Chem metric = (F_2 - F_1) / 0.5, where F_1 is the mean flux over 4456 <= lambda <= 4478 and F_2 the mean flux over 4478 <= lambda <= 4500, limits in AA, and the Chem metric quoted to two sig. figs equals 1.7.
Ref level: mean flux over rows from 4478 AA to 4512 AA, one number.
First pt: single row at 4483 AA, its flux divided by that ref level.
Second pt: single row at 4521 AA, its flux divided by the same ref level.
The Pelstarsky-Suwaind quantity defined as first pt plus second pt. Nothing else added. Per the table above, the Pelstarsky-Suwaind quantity 1.97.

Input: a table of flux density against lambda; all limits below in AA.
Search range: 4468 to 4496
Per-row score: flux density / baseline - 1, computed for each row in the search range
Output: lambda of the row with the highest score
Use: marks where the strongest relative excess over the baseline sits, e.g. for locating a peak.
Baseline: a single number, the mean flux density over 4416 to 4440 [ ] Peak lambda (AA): 4479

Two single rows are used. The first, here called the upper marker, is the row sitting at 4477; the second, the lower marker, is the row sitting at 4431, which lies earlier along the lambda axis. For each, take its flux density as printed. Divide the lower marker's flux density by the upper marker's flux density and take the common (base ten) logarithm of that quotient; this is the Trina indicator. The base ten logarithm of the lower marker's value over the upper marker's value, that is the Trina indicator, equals -0.13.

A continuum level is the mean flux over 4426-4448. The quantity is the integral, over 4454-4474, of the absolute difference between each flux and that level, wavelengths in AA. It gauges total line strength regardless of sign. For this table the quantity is 45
